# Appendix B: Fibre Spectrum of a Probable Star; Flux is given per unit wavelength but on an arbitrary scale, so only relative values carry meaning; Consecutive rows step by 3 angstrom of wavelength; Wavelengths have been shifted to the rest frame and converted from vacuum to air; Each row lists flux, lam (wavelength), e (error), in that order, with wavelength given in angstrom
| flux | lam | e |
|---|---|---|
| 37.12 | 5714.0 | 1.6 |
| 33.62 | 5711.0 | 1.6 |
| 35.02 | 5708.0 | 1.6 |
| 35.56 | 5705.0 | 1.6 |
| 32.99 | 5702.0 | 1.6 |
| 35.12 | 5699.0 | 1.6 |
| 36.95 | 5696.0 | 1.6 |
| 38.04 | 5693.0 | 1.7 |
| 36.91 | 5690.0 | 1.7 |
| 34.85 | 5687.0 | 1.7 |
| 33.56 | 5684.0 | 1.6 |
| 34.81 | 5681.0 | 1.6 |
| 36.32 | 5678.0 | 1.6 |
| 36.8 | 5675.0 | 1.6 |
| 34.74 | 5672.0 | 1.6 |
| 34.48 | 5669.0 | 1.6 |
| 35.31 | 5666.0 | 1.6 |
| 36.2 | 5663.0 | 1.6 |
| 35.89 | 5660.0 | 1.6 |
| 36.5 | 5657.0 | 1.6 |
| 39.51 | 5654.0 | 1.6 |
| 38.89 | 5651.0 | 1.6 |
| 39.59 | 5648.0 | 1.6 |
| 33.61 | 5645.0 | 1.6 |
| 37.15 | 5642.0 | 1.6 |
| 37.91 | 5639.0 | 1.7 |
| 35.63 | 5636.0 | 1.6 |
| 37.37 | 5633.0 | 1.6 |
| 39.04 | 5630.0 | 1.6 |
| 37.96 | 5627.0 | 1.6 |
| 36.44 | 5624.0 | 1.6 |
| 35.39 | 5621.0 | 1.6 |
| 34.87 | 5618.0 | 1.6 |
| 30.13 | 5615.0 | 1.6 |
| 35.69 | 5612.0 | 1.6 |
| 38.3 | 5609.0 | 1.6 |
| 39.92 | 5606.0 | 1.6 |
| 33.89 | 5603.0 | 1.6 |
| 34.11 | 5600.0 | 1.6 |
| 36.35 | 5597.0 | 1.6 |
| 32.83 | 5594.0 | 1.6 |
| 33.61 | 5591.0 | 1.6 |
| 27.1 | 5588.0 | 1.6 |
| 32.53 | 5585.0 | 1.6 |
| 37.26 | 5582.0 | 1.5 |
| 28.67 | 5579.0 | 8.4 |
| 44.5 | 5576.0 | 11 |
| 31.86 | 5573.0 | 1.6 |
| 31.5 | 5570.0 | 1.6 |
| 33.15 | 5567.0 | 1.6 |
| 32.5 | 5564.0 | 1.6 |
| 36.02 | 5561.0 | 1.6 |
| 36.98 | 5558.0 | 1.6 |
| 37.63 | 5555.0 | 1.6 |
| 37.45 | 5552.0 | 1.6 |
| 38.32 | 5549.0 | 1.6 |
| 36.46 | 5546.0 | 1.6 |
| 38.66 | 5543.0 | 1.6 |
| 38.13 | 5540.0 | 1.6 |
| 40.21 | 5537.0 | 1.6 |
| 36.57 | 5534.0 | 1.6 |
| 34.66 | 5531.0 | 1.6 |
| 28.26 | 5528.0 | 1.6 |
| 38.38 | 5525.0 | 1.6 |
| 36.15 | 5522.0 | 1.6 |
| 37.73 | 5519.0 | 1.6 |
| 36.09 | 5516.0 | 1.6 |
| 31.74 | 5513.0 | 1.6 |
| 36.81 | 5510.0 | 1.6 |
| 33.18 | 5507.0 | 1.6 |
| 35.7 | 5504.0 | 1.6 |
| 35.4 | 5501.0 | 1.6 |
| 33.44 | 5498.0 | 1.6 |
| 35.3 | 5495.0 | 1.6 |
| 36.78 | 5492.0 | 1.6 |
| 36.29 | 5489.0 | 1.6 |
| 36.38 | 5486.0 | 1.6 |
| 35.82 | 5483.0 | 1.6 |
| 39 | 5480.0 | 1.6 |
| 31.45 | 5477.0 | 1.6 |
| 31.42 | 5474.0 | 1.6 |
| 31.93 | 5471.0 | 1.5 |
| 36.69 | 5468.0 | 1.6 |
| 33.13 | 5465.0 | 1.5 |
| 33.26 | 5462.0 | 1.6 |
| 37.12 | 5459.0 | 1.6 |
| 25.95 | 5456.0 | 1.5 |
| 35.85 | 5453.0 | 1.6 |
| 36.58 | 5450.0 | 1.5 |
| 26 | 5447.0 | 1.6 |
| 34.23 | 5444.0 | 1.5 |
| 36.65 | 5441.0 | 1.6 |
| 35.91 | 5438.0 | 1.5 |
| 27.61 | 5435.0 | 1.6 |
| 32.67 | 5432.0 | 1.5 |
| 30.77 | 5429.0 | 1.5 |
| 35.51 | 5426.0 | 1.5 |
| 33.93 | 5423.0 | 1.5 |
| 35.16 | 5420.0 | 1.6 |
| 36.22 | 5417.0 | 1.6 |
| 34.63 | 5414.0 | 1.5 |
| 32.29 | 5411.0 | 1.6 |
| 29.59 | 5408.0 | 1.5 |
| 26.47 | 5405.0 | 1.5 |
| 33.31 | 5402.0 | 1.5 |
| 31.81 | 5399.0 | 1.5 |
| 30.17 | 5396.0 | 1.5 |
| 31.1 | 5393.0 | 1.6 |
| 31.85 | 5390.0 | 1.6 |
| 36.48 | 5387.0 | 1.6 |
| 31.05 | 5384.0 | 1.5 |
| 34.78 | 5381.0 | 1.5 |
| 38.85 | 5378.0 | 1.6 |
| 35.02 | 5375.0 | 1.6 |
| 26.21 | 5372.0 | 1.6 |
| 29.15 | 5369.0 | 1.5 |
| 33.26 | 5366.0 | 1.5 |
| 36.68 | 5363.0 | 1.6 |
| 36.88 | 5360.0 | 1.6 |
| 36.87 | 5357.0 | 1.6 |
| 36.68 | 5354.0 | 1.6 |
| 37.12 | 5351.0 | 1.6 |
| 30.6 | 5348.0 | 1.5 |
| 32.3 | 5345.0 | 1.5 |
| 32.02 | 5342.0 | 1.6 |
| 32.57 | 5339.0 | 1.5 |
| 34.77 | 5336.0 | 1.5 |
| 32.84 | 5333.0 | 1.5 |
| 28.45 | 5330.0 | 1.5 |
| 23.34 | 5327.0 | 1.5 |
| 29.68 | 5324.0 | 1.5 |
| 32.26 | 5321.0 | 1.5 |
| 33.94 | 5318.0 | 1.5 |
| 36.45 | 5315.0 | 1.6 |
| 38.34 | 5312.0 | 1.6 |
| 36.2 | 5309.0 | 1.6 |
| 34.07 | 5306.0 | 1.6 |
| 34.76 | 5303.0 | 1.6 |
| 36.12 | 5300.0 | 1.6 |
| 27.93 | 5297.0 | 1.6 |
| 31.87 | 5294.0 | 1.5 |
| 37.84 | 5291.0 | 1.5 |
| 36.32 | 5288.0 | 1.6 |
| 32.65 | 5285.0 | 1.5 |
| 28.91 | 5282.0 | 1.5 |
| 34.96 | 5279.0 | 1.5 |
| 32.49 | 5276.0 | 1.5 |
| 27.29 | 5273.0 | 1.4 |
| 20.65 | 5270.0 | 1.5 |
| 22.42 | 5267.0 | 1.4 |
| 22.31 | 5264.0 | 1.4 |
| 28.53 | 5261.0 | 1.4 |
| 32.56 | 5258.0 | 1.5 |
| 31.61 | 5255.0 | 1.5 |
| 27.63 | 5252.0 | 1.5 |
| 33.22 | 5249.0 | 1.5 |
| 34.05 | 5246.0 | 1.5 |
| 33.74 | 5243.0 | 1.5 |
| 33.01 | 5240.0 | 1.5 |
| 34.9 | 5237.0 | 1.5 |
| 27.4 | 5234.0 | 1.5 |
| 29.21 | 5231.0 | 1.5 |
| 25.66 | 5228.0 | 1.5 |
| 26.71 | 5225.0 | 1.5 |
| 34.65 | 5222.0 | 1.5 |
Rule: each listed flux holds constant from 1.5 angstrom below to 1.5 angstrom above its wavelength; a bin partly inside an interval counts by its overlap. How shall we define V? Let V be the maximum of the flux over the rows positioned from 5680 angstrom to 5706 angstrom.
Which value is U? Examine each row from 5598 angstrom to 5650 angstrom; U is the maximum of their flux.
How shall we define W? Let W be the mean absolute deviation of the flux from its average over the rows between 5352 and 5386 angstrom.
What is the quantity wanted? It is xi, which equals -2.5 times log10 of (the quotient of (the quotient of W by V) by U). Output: 6.74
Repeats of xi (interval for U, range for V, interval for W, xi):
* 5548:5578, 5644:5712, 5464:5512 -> 7.43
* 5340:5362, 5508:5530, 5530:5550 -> 7.49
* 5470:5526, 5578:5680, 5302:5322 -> 7.48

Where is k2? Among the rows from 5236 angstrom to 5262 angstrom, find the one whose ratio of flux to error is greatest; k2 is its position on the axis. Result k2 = 5237.0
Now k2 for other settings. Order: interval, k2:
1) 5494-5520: 5519.0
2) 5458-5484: 5480.0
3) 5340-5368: 5351.0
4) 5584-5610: 5606.0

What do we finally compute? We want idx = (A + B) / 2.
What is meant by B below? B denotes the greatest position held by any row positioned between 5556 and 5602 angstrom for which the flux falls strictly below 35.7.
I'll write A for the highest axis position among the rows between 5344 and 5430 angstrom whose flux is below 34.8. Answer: 5514.5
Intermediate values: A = 5429.0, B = 5600.0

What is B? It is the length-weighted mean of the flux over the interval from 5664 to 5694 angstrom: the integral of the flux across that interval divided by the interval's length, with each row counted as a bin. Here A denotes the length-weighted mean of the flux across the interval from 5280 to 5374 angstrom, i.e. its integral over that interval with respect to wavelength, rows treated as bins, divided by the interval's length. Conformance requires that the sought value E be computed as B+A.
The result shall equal 68.70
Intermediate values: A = 33.2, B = 36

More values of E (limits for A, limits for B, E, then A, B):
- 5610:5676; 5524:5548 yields 72.75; 36.3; 36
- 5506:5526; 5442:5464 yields 68.53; 35.7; 33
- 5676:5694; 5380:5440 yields 68.29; 35.7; 33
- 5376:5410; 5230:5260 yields 64.08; 32.4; 32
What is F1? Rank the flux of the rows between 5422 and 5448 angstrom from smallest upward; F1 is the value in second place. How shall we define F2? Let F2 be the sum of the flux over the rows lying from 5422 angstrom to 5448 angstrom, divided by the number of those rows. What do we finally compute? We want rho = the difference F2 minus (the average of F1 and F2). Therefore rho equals 2.5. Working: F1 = 27.61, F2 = 33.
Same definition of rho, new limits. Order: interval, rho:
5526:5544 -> 0.7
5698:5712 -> 0.4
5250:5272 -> 2.1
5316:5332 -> 0.5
